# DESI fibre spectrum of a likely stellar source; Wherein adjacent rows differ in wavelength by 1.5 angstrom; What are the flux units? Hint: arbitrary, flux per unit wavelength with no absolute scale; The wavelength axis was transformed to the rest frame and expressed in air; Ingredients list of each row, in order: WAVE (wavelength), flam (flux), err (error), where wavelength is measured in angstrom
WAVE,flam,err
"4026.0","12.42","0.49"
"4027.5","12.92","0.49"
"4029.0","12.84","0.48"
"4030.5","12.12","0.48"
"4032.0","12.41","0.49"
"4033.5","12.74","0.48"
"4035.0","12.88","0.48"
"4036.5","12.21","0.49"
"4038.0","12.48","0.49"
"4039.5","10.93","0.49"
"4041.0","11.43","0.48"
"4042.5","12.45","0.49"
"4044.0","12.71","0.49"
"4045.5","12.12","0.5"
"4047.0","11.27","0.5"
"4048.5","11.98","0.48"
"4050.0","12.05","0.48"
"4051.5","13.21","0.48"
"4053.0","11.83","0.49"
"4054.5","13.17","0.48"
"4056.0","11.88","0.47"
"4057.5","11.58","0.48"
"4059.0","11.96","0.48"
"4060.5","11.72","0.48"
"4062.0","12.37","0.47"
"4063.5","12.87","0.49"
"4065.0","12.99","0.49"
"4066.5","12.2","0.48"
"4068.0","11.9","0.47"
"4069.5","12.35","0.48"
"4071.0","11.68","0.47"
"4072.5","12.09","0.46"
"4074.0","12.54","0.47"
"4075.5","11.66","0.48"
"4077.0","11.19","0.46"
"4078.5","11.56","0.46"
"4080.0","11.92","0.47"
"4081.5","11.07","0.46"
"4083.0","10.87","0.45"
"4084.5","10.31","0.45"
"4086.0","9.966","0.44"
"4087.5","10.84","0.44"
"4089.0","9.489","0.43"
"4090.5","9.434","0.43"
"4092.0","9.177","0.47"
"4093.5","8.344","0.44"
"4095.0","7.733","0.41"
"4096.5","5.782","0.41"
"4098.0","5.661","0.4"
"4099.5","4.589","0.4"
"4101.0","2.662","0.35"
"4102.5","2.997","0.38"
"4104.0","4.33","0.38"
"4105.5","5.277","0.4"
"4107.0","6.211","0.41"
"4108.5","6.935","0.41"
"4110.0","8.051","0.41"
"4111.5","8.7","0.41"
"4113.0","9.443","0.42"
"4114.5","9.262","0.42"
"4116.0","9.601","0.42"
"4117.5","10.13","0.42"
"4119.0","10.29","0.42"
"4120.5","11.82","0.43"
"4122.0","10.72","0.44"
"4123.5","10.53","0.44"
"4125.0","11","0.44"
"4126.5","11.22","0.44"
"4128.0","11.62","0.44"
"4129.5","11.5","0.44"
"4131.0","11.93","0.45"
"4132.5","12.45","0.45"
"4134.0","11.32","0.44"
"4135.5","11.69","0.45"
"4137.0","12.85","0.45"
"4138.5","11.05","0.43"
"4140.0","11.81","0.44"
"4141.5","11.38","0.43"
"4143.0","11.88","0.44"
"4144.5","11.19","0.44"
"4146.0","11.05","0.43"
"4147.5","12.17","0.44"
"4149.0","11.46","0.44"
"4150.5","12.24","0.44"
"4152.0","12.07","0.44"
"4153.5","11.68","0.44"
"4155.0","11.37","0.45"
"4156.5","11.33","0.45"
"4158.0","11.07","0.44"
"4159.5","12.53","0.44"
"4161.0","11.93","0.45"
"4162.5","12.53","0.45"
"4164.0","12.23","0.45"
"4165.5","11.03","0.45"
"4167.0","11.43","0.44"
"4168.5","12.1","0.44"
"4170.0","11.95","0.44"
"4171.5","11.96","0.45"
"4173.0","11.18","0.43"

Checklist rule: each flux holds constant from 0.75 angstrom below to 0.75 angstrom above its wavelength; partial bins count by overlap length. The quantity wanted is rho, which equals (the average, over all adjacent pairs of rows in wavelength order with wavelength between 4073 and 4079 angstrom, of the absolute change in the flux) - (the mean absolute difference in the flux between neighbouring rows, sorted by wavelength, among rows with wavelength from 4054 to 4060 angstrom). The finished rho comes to -0.08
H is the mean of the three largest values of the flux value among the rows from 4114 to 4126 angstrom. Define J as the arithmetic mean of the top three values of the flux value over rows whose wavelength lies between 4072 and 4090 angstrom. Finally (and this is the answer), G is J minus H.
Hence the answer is 1.0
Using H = 11.2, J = 12.2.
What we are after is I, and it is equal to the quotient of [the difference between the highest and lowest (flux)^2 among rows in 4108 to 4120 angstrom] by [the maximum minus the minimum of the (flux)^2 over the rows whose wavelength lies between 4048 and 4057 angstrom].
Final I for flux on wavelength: 1.7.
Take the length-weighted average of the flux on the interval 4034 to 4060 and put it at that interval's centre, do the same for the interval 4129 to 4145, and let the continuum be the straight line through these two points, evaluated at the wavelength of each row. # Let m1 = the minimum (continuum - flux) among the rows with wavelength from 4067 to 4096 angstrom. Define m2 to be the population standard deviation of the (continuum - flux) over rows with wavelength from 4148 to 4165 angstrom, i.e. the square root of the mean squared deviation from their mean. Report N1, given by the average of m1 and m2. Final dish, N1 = 0.0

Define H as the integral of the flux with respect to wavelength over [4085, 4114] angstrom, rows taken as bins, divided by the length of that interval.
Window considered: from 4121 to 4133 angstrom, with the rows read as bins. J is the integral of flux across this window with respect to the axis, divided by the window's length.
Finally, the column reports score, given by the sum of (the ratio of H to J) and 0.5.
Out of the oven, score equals 1.13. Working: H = 7.2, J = 11.4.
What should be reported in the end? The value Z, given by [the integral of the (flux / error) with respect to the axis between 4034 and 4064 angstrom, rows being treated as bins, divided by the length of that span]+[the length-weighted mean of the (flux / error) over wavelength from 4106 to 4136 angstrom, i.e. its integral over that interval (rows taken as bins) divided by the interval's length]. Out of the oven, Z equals 48.7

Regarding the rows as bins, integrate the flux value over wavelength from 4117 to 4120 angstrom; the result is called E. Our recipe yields 31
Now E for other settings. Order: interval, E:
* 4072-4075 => 37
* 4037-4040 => 35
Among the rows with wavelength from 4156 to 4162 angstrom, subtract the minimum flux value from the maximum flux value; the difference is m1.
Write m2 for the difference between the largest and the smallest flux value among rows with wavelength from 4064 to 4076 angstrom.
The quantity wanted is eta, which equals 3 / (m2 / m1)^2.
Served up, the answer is 4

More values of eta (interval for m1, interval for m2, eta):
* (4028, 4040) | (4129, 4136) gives 9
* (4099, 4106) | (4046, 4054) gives 5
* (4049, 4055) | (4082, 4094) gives 1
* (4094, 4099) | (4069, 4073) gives 29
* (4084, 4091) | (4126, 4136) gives 4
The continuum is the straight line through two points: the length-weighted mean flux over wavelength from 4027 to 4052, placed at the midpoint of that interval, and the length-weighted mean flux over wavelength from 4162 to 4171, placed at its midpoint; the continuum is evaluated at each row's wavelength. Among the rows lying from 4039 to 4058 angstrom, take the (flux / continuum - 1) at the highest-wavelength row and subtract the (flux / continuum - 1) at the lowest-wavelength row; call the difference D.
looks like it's 0.06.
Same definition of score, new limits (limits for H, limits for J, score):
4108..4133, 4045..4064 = 1.35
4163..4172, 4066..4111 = 1.82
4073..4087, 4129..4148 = 1.46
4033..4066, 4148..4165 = 1.53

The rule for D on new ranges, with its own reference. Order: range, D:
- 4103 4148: 0.66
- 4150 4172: -0.02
